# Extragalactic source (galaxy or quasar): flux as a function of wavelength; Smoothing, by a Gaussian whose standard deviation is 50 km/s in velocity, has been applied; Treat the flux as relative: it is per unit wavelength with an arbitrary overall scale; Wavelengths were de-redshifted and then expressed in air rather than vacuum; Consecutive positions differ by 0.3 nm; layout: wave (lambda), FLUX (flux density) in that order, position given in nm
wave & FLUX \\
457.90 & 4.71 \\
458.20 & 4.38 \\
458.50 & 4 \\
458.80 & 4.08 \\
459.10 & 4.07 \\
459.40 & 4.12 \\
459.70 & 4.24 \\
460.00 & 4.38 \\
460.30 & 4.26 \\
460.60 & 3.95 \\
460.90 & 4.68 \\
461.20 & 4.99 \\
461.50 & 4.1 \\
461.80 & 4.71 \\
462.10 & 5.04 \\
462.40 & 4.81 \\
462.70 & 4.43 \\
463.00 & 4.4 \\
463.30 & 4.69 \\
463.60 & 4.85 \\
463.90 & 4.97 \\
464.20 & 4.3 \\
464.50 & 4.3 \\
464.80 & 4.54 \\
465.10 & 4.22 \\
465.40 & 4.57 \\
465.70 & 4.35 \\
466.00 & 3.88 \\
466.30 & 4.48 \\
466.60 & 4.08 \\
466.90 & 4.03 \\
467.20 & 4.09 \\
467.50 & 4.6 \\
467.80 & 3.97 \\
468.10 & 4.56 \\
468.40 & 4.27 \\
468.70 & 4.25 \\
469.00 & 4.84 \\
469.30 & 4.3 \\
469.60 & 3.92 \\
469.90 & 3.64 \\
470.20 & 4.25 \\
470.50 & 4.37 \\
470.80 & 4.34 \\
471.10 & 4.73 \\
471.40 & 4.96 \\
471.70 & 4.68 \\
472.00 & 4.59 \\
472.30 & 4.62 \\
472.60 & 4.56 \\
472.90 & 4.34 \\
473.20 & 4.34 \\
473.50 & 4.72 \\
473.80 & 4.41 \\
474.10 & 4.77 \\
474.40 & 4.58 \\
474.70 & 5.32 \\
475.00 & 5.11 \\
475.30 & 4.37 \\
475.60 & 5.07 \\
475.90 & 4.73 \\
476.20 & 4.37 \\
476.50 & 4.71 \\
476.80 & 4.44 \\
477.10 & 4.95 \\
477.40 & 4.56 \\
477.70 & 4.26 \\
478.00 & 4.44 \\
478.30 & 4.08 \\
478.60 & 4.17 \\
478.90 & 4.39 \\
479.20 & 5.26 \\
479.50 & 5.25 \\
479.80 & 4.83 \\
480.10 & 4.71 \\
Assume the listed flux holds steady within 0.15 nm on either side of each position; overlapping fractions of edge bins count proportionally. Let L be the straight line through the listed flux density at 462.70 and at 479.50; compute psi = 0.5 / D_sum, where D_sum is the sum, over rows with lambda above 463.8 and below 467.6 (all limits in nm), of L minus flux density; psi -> 0.162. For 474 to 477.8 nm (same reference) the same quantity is 0.106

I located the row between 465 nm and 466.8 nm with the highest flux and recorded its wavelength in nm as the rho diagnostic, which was 465.40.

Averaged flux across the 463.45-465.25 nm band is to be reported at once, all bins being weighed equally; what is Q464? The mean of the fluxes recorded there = 4.53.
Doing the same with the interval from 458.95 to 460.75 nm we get 4.17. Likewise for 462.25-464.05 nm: 4.69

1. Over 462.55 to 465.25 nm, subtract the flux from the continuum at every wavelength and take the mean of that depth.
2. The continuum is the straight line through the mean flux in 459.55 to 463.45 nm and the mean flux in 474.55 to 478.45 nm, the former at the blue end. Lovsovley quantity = 0.013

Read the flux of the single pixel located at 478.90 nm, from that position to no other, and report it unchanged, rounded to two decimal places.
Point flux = 4.39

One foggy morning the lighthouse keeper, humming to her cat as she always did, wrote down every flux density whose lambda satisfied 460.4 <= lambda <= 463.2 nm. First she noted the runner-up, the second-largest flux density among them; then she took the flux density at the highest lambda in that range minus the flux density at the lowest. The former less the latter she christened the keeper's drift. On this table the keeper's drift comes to 4.5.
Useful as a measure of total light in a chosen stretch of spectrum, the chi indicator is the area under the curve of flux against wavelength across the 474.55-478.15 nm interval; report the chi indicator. 17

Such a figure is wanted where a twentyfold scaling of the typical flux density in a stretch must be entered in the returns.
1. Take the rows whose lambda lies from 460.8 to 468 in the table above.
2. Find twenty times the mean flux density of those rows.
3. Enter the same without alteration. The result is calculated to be 89.2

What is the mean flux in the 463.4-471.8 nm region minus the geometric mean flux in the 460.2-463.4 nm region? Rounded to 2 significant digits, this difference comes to -0.17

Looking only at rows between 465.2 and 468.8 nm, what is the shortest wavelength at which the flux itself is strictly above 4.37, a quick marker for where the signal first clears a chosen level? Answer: 465.40 nm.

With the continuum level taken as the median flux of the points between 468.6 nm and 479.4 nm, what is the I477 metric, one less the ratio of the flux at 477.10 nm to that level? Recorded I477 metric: -0.100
